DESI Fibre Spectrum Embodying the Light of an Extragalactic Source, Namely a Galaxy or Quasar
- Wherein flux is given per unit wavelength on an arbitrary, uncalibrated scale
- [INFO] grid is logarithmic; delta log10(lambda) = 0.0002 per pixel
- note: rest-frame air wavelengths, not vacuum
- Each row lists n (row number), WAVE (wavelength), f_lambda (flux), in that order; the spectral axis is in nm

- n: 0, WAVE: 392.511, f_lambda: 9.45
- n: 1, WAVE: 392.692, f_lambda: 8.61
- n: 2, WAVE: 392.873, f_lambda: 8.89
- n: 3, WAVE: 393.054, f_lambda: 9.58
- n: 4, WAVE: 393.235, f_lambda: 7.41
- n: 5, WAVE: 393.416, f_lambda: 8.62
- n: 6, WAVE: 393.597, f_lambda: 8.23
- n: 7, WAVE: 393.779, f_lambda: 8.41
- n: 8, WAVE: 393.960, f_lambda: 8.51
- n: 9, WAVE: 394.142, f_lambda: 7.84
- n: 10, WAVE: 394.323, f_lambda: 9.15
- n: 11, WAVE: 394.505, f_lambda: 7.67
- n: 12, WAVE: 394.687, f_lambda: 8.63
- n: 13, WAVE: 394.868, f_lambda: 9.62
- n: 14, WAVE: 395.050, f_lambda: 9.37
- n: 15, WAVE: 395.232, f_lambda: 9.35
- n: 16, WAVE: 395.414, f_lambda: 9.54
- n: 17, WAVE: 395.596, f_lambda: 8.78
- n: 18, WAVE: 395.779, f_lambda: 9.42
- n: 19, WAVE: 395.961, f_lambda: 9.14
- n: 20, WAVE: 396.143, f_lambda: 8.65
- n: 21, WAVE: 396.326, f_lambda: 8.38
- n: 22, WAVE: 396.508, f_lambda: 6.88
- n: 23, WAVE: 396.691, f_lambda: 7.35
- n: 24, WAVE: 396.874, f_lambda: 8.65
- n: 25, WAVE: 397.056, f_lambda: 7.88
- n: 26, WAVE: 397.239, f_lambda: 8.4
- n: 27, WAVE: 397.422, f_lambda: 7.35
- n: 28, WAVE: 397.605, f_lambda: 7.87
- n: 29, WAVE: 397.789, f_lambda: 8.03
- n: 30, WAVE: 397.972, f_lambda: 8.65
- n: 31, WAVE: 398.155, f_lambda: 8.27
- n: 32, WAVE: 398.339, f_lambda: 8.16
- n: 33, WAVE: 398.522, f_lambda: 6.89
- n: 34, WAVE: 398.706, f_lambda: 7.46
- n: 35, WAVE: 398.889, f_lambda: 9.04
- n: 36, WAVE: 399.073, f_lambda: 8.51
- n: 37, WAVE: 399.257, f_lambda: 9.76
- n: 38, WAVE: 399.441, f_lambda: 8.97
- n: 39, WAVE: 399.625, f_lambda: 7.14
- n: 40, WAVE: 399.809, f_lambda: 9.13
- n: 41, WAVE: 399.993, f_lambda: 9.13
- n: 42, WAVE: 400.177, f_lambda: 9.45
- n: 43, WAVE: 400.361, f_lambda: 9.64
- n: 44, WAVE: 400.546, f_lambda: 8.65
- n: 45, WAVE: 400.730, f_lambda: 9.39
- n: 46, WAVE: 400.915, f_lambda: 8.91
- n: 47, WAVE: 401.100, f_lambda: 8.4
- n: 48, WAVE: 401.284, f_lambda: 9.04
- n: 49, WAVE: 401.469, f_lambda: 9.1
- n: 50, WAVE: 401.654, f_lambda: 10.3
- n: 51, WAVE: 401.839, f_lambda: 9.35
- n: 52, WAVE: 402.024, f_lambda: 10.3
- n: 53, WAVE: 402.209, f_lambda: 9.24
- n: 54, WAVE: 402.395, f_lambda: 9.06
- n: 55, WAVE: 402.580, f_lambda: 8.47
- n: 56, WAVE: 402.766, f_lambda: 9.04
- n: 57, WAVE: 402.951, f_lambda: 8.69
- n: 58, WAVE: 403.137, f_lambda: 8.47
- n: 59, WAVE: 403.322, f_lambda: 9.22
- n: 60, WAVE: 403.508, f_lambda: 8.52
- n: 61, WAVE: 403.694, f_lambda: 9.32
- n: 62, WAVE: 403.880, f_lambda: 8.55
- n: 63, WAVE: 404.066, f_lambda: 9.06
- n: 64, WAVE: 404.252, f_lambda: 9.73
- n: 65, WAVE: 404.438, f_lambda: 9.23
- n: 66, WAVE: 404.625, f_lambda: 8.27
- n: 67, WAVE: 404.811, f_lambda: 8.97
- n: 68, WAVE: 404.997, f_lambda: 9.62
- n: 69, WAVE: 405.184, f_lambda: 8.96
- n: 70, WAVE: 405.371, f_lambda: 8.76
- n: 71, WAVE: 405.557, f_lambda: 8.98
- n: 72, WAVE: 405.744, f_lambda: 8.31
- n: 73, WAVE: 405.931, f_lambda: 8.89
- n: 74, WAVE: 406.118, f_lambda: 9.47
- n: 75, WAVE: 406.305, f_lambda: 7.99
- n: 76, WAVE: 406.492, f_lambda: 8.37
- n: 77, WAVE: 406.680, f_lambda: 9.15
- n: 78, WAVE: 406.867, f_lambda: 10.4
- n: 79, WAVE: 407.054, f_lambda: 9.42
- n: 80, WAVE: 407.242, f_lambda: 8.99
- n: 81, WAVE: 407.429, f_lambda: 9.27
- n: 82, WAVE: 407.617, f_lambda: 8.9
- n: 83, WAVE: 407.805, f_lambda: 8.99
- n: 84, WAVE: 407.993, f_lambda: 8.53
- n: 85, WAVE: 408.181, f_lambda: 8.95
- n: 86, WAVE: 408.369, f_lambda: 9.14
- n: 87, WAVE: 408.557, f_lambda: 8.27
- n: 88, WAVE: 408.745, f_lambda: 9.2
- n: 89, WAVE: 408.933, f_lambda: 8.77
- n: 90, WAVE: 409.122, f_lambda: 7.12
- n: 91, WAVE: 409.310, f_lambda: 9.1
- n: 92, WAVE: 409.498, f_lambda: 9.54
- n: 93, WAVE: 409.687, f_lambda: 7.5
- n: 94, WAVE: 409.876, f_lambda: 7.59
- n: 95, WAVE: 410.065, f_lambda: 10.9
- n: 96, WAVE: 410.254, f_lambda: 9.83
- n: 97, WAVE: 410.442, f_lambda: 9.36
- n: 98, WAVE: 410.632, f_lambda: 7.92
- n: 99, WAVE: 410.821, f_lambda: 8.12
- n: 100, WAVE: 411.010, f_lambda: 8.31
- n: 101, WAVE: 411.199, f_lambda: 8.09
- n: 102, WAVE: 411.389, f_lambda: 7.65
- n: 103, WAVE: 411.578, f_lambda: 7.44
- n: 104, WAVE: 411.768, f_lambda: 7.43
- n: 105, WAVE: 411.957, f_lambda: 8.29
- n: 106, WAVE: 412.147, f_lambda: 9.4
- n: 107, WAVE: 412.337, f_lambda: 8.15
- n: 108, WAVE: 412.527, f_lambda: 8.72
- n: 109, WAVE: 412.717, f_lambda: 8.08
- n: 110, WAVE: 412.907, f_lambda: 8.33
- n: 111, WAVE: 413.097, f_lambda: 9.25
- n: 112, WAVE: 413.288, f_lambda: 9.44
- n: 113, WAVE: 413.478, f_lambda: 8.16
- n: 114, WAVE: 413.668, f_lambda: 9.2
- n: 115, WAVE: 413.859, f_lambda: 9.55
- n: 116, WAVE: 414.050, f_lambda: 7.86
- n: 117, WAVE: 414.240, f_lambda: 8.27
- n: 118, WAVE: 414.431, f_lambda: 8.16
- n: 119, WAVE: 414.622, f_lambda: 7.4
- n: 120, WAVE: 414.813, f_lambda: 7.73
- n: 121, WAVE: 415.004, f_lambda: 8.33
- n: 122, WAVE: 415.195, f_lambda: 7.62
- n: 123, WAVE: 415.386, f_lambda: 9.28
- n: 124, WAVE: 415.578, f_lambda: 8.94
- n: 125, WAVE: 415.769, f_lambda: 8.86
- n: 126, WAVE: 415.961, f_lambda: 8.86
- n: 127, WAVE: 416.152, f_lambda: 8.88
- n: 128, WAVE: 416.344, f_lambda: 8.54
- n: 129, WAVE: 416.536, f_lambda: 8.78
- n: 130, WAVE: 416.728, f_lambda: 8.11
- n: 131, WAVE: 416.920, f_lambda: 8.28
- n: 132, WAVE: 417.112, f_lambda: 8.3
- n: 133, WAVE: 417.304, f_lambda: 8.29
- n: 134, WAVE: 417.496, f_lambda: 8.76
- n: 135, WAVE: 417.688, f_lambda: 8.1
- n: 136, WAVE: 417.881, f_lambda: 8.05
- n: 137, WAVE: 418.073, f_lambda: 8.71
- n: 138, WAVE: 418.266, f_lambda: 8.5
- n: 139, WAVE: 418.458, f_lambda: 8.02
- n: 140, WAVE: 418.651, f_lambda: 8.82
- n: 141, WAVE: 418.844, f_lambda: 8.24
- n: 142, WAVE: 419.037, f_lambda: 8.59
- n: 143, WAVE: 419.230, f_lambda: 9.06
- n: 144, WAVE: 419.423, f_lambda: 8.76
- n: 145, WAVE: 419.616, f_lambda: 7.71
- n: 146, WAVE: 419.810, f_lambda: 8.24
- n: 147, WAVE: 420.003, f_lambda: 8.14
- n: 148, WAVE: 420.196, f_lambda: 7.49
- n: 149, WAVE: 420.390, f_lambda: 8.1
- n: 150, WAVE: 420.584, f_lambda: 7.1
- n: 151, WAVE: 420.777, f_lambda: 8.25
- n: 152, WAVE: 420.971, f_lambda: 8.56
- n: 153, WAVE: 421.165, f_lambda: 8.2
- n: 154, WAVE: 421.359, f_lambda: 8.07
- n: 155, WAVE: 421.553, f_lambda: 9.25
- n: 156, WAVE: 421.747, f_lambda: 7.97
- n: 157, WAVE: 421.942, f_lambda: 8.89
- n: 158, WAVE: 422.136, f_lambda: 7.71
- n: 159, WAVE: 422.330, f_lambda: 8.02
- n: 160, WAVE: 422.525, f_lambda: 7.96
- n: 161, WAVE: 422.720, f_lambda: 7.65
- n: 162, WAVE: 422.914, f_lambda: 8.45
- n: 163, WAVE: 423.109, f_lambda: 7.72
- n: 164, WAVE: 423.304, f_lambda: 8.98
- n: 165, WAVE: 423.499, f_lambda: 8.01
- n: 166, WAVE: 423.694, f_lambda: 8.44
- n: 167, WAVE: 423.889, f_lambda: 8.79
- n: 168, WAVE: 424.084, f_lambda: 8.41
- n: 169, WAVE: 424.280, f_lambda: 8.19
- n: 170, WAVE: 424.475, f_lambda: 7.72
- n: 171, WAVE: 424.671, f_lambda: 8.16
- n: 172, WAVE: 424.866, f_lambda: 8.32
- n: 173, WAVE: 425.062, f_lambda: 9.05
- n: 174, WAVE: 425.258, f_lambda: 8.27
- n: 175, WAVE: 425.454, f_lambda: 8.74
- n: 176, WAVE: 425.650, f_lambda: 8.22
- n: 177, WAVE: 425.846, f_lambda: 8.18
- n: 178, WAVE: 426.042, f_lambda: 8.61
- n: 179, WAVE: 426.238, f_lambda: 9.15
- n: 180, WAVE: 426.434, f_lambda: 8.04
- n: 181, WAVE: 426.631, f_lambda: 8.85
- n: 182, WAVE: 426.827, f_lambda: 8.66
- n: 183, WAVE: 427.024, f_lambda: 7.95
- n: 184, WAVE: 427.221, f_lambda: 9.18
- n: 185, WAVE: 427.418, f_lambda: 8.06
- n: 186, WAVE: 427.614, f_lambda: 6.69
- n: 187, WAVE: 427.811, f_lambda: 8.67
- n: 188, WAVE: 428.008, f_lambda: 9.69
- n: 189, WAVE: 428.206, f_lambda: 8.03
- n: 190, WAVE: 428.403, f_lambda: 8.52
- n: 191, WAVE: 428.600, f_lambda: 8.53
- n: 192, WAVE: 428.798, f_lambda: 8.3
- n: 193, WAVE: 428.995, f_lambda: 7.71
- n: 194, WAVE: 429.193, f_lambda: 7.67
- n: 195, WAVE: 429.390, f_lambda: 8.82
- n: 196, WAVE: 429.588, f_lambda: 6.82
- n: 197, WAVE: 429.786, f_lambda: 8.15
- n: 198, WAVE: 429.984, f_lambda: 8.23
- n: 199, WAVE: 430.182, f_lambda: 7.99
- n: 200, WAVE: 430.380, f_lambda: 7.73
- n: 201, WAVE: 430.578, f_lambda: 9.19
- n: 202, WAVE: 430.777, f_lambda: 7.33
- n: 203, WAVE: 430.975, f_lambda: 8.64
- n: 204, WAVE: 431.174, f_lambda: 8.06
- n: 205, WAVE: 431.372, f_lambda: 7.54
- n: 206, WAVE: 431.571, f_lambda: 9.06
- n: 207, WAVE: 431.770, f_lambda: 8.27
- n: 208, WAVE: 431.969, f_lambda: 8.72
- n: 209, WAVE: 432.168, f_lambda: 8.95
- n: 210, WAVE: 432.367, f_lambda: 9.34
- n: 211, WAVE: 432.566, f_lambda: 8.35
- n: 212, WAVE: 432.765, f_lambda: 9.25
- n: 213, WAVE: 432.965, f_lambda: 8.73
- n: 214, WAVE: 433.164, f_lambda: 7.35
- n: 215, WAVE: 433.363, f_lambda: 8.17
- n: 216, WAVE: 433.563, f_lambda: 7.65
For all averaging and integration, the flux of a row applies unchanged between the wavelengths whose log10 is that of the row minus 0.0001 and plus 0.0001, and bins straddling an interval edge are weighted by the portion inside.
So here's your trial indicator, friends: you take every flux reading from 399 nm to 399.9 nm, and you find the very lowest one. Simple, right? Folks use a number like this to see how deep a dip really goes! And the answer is 7.14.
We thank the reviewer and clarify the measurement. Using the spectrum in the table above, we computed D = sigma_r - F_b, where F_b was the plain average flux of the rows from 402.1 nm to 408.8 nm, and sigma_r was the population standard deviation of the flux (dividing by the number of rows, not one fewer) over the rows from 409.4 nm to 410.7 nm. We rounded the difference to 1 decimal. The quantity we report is -7.8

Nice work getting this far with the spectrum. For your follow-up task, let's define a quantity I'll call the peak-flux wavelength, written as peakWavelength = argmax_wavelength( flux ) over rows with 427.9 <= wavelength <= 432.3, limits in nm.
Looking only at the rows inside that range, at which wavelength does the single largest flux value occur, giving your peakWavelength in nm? 428.008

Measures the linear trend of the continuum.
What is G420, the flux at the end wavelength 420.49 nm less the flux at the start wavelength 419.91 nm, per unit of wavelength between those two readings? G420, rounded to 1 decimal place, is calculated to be -0.1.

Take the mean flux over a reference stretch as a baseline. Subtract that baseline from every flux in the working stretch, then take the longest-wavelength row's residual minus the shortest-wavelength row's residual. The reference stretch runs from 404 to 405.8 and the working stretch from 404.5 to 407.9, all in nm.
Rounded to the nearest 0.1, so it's 0.7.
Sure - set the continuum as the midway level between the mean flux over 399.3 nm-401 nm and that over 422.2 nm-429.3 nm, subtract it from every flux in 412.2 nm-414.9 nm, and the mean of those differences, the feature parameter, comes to -0.2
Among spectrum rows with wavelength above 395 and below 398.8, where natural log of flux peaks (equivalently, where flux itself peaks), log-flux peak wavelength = 395.414 nm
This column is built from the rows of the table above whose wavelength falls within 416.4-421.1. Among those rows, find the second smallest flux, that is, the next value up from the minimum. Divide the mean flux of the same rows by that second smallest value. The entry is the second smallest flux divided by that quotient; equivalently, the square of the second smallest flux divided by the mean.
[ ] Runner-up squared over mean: 6.8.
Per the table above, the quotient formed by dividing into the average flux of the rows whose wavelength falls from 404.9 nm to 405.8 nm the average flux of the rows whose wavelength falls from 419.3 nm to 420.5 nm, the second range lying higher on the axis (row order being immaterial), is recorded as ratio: 1.11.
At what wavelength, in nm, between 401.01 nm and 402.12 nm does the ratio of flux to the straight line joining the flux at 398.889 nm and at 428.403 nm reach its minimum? 401.100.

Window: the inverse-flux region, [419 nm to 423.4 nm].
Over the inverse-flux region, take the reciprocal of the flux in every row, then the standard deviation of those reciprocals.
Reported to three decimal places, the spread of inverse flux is 0.008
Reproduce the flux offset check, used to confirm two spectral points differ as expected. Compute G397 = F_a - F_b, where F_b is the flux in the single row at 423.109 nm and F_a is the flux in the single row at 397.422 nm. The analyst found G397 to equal -0.4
